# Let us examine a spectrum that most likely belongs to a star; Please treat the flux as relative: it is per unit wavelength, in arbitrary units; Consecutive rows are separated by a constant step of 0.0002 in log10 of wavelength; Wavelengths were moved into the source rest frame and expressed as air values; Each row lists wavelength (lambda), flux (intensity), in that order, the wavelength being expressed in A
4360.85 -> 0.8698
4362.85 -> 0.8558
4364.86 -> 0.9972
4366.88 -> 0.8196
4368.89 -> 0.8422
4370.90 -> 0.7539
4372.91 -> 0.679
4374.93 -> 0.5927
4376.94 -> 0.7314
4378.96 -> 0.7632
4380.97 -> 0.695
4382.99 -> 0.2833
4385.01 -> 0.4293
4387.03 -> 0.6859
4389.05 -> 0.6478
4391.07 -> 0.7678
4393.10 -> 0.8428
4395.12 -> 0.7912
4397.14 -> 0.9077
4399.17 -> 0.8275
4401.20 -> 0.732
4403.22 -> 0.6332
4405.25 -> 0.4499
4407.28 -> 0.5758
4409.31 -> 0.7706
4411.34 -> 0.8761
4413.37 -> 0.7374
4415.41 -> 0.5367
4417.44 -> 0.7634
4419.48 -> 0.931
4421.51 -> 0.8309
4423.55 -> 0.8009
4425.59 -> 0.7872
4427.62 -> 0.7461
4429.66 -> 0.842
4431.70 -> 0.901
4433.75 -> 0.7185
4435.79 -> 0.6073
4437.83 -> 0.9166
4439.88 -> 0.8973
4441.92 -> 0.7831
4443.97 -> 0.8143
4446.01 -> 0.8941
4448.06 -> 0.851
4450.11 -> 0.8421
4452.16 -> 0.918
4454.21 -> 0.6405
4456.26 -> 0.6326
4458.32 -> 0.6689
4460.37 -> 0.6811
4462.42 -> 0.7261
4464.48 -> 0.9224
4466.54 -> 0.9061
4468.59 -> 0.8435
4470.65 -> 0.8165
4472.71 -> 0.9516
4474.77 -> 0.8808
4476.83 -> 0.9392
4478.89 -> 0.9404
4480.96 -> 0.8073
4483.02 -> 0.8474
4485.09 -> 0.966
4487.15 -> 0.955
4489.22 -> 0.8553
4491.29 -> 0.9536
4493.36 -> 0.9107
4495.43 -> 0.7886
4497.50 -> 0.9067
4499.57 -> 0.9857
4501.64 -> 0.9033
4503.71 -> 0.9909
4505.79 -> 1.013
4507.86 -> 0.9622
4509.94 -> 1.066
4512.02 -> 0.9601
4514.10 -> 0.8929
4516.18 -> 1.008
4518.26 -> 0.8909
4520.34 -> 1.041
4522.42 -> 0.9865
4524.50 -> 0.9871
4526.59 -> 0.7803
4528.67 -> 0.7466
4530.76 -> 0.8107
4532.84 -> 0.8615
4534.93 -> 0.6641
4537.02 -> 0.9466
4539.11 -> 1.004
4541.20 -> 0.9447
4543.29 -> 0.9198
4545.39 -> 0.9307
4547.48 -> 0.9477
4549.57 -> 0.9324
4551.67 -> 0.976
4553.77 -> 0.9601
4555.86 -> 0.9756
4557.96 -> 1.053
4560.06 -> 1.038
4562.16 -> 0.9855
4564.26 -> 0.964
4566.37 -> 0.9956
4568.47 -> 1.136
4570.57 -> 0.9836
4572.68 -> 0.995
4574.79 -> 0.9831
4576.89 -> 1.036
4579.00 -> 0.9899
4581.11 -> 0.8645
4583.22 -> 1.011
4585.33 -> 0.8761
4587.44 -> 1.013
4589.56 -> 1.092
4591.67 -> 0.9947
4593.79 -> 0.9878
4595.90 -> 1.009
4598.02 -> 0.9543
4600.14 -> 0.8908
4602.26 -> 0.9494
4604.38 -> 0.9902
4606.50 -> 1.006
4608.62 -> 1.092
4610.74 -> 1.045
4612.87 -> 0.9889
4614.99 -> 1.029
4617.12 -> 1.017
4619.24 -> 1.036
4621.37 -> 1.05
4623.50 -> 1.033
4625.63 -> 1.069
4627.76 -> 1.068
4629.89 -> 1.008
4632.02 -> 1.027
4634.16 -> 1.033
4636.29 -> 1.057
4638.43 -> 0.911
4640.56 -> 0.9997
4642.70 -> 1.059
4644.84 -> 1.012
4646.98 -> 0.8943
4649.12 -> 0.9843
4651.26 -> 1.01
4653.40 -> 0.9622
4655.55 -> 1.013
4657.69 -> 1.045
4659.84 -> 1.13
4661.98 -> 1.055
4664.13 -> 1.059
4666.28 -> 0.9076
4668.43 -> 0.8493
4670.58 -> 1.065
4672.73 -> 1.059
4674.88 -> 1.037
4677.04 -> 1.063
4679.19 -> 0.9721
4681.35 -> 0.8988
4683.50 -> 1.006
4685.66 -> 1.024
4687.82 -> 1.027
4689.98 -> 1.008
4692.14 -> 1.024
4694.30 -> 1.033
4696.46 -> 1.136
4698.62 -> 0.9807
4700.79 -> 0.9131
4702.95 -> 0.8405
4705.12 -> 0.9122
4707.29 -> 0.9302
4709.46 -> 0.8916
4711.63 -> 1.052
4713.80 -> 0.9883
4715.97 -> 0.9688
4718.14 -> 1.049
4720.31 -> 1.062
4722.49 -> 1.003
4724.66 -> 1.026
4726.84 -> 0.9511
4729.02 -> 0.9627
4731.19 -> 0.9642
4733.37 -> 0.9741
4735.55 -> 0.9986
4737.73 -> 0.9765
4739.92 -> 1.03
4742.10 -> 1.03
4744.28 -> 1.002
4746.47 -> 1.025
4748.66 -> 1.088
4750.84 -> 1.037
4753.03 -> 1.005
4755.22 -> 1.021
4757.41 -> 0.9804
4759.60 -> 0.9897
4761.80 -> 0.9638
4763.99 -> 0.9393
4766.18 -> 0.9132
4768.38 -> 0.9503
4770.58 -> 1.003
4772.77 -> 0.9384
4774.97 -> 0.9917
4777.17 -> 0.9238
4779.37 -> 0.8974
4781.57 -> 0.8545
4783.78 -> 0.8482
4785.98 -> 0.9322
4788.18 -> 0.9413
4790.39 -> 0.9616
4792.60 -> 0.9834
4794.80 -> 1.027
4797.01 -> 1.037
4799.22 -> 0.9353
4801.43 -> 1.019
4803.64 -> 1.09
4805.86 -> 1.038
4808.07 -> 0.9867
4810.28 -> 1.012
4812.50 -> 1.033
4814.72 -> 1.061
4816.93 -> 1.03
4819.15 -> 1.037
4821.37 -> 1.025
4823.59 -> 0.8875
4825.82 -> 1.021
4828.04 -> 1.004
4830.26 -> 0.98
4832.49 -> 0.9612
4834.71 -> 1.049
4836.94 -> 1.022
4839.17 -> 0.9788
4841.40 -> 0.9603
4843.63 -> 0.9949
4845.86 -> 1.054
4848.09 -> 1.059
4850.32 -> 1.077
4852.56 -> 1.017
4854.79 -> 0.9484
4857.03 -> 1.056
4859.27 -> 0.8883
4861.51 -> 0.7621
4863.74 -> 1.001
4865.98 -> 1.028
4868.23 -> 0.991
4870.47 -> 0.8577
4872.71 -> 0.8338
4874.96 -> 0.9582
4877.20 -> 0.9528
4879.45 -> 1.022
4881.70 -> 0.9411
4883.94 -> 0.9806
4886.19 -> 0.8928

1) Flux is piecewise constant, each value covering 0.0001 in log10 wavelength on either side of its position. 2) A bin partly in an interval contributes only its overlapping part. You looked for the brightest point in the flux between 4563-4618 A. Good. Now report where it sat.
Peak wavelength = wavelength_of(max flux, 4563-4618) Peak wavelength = 4568.47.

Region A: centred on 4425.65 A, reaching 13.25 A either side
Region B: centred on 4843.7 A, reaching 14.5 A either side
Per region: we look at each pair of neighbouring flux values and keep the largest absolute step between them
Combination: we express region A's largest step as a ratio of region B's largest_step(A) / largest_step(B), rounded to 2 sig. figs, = 2.9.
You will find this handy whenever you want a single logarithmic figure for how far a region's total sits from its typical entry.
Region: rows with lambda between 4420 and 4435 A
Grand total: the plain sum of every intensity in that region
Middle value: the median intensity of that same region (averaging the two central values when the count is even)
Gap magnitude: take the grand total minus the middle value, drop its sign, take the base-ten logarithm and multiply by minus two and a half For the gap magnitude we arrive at -1.71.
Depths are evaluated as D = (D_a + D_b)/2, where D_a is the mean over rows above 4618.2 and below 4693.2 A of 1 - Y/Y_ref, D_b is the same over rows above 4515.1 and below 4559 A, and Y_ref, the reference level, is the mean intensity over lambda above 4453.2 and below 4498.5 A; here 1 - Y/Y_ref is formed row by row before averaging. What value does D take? -0.15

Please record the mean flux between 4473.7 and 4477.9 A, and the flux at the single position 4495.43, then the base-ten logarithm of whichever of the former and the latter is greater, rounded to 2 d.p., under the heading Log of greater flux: -0.04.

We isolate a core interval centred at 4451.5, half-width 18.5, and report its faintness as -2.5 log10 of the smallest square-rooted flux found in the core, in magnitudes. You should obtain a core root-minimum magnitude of 0.27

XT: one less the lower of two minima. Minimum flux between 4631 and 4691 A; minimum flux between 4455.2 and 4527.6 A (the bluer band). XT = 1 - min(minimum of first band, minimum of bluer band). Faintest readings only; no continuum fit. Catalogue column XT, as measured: 0.37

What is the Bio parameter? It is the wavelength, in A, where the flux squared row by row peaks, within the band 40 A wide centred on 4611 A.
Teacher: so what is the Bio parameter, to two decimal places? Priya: 4608.62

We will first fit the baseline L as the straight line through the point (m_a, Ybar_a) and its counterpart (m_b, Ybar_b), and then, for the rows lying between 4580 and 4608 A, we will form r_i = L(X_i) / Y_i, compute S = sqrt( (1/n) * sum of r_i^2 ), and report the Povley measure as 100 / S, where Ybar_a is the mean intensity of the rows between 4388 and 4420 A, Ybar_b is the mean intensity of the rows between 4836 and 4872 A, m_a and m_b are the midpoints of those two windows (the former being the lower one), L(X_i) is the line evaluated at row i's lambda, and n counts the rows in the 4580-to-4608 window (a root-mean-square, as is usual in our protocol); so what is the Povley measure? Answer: 115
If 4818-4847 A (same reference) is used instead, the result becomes 103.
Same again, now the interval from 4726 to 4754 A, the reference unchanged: 109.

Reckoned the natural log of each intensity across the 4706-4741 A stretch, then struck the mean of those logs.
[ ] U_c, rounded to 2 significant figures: -0.012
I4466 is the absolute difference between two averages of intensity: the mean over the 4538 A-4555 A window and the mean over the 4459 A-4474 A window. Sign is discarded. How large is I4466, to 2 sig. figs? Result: 0.12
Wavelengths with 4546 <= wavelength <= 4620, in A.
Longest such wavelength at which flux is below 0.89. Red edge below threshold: 4585.33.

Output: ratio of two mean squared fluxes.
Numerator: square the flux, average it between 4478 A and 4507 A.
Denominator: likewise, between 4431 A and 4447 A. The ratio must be 1.25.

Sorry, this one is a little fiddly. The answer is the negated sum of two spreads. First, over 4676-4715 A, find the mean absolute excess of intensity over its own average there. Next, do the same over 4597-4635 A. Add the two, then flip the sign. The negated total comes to -0.09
